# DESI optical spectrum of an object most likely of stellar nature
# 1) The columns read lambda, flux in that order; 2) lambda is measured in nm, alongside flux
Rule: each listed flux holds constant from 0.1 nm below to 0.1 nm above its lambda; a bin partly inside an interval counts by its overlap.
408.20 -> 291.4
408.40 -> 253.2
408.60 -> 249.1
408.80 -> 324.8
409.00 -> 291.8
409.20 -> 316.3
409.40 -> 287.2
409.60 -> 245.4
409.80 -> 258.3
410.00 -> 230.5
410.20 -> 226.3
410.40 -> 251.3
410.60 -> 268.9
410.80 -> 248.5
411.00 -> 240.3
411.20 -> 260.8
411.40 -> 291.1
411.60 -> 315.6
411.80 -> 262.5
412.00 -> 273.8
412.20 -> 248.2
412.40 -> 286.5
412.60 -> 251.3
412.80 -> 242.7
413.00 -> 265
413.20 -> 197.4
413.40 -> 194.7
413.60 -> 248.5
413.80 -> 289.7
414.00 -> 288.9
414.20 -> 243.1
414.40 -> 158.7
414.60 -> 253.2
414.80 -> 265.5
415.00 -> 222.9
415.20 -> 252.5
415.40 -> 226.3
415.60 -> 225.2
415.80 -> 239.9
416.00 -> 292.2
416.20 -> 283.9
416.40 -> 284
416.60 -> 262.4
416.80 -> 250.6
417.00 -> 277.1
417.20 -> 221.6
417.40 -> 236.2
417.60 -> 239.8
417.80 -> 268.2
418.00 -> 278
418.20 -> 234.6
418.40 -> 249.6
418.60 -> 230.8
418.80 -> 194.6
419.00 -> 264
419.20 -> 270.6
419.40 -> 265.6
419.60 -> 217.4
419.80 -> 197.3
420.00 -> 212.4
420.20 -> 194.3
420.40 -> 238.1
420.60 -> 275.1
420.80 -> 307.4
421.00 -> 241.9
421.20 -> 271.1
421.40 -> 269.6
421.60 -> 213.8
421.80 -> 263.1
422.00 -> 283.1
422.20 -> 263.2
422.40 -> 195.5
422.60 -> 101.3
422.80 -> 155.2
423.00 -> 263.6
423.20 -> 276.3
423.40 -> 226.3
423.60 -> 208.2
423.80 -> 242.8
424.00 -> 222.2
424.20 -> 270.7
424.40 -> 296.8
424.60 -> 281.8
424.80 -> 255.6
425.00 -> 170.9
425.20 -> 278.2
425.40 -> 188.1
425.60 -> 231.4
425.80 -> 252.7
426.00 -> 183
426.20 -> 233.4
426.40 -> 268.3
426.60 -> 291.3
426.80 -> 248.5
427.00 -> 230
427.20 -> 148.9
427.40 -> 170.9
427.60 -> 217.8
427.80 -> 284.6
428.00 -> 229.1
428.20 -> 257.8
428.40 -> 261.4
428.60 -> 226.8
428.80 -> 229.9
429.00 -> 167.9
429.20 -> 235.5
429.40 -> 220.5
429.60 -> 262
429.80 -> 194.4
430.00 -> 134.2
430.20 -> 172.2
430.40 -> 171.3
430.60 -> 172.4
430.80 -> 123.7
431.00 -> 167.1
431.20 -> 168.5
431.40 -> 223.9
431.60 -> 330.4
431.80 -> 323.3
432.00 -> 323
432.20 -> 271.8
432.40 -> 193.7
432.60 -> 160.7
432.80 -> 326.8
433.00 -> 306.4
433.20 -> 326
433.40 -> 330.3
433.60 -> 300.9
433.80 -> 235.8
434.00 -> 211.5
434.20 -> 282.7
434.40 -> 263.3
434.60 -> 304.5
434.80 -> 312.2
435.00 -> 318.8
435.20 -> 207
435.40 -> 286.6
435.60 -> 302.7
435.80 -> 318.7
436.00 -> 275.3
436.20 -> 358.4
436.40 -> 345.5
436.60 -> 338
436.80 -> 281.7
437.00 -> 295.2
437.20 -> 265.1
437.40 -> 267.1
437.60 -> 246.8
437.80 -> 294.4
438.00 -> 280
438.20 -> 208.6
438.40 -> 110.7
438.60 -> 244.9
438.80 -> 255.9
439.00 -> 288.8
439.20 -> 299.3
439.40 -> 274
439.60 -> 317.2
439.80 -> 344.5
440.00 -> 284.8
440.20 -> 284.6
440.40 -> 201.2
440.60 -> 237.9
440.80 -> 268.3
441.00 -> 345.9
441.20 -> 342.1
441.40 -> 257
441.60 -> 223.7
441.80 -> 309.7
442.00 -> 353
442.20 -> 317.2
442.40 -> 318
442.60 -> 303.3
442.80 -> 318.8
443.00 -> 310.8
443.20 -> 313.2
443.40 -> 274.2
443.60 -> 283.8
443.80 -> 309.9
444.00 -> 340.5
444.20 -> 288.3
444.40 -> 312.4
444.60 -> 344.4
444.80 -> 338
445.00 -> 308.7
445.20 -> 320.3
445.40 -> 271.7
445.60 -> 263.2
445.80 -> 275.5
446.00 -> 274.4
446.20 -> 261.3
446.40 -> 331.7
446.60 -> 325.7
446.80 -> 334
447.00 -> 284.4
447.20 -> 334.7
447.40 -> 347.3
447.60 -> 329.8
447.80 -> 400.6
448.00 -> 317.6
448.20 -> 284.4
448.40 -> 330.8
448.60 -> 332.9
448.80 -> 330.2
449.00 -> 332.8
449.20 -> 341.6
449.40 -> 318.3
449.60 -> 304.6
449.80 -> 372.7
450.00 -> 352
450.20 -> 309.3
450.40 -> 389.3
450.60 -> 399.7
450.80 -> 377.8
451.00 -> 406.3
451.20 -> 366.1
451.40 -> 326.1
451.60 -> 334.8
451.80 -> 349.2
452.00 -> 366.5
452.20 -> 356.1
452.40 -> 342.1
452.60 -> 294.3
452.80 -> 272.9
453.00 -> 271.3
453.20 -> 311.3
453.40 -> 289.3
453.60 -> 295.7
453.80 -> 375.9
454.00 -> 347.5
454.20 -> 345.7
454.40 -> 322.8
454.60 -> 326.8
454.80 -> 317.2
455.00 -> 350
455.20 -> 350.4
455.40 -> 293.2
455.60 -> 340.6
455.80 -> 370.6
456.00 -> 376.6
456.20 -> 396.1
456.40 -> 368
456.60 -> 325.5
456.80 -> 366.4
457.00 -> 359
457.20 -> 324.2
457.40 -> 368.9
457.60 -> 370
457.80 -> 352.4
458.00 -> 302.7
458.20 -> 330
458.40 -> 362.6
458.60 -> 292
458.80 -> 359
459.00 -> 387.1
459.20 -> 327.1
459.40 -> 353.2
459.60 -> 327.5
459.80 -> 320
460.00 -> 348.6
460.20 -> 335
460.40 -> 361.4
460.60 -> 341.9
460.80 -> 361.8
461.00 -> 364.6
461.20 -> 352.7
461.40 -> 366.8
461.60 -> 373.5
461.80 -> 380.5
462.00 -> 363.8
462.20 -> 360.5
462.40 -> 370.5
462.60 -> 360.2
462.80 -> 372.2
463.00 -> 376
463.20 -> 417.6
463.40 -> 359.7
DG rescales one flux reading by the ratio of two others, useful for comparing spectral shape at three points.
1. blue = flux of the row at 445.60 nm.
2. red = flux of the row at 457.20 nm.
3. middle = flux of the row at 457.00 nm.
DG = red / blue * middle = 442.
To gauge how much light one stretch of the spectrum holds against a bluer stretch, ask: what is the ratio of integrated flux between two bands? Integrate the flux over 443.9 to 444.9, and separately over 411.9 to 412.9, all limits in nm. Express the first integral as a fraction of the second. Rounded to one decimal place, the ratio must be 1.2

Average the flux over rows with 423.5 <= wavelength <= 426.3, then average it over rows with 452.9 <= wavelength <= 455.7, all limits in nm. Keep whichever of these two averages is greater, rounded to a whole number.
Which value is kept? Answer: 324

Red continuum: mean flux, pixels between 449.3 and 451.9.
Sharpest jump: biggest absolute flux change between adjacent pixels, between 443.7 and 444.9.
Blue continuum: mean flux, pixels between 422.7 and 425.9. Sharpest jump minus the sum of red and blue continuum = -541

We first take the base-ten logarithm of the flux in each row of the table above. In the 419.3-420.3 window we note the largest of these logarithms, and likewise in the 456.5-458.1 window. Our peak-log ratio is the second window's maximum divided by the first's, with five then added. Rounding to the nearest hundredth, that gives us 6.06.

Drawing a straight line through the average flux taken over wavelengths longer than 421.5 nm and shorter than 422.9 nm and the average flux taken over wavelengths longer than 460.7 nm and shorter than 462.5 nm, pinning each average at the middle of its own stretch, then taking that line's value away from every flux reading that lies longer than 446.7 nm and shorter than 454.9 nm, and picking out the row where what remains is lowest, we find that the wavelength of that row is 453.00 nm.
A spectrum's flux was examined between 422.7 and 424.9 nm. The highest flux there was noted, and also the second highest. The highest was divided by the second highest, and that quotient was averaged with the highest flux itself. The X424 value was 149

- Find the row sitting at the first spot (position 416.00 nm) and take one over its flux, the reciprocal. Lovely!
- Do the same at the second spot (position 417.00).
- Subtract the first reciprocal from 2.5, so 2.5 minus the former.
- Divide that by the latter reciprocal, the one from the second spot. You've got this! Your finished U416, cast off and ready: 692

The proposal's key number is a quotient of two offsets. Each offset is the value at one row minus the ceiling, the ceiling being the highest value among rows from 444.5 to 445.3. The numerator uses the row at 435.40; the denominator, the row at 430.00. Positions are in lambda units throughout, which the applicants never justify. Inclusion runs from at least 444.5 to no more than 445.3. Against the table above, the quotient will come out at 0.27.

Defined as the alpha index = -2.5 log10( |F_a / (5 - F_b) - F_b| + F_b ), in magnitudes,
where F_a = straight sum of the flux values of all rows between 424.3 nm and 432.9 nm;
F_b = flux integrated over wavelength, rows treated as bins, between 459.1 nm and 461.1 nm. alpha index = -7.9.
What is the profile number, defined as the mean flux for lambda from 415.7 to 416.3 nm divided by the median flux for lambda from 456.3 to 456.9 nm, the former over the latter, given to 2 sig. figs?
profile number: 0.74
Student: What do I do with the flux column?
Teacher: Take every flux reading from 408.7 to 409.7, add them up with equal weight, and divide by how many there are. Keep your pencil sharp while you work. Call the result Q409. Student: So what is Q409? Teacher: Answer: 293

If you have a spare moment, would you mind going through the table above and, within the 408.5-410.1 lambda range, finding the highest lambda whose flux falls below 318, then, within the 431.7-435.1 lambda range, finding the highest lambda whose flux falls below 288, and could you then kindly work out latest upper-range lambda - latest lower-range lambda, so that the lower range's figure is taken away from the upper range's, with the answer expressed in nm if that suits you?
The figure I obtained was 24.40 nm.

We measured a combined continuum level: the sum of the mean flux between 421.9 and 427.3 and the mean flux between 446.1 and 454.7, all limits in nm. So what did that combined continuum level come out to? 566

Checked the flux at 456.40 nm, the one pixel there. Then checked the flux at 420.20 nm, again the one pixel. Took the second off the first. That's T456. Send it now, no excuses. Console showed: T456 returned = 174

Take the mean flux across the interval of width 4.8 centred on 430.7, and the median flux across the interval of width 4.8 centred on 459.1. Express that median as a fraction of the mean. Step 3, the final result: 1.6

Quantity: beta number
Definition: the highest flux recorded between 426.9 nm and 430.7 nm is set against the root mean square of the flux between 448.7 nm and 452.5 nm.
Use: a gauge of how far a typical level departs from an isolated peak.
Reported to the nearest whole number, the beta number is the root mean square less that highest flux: 68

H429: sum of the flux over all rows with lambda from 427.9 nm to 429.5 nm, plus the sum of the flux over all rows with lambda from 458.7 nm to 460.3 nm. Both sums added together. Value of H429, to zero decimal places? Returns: 4586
